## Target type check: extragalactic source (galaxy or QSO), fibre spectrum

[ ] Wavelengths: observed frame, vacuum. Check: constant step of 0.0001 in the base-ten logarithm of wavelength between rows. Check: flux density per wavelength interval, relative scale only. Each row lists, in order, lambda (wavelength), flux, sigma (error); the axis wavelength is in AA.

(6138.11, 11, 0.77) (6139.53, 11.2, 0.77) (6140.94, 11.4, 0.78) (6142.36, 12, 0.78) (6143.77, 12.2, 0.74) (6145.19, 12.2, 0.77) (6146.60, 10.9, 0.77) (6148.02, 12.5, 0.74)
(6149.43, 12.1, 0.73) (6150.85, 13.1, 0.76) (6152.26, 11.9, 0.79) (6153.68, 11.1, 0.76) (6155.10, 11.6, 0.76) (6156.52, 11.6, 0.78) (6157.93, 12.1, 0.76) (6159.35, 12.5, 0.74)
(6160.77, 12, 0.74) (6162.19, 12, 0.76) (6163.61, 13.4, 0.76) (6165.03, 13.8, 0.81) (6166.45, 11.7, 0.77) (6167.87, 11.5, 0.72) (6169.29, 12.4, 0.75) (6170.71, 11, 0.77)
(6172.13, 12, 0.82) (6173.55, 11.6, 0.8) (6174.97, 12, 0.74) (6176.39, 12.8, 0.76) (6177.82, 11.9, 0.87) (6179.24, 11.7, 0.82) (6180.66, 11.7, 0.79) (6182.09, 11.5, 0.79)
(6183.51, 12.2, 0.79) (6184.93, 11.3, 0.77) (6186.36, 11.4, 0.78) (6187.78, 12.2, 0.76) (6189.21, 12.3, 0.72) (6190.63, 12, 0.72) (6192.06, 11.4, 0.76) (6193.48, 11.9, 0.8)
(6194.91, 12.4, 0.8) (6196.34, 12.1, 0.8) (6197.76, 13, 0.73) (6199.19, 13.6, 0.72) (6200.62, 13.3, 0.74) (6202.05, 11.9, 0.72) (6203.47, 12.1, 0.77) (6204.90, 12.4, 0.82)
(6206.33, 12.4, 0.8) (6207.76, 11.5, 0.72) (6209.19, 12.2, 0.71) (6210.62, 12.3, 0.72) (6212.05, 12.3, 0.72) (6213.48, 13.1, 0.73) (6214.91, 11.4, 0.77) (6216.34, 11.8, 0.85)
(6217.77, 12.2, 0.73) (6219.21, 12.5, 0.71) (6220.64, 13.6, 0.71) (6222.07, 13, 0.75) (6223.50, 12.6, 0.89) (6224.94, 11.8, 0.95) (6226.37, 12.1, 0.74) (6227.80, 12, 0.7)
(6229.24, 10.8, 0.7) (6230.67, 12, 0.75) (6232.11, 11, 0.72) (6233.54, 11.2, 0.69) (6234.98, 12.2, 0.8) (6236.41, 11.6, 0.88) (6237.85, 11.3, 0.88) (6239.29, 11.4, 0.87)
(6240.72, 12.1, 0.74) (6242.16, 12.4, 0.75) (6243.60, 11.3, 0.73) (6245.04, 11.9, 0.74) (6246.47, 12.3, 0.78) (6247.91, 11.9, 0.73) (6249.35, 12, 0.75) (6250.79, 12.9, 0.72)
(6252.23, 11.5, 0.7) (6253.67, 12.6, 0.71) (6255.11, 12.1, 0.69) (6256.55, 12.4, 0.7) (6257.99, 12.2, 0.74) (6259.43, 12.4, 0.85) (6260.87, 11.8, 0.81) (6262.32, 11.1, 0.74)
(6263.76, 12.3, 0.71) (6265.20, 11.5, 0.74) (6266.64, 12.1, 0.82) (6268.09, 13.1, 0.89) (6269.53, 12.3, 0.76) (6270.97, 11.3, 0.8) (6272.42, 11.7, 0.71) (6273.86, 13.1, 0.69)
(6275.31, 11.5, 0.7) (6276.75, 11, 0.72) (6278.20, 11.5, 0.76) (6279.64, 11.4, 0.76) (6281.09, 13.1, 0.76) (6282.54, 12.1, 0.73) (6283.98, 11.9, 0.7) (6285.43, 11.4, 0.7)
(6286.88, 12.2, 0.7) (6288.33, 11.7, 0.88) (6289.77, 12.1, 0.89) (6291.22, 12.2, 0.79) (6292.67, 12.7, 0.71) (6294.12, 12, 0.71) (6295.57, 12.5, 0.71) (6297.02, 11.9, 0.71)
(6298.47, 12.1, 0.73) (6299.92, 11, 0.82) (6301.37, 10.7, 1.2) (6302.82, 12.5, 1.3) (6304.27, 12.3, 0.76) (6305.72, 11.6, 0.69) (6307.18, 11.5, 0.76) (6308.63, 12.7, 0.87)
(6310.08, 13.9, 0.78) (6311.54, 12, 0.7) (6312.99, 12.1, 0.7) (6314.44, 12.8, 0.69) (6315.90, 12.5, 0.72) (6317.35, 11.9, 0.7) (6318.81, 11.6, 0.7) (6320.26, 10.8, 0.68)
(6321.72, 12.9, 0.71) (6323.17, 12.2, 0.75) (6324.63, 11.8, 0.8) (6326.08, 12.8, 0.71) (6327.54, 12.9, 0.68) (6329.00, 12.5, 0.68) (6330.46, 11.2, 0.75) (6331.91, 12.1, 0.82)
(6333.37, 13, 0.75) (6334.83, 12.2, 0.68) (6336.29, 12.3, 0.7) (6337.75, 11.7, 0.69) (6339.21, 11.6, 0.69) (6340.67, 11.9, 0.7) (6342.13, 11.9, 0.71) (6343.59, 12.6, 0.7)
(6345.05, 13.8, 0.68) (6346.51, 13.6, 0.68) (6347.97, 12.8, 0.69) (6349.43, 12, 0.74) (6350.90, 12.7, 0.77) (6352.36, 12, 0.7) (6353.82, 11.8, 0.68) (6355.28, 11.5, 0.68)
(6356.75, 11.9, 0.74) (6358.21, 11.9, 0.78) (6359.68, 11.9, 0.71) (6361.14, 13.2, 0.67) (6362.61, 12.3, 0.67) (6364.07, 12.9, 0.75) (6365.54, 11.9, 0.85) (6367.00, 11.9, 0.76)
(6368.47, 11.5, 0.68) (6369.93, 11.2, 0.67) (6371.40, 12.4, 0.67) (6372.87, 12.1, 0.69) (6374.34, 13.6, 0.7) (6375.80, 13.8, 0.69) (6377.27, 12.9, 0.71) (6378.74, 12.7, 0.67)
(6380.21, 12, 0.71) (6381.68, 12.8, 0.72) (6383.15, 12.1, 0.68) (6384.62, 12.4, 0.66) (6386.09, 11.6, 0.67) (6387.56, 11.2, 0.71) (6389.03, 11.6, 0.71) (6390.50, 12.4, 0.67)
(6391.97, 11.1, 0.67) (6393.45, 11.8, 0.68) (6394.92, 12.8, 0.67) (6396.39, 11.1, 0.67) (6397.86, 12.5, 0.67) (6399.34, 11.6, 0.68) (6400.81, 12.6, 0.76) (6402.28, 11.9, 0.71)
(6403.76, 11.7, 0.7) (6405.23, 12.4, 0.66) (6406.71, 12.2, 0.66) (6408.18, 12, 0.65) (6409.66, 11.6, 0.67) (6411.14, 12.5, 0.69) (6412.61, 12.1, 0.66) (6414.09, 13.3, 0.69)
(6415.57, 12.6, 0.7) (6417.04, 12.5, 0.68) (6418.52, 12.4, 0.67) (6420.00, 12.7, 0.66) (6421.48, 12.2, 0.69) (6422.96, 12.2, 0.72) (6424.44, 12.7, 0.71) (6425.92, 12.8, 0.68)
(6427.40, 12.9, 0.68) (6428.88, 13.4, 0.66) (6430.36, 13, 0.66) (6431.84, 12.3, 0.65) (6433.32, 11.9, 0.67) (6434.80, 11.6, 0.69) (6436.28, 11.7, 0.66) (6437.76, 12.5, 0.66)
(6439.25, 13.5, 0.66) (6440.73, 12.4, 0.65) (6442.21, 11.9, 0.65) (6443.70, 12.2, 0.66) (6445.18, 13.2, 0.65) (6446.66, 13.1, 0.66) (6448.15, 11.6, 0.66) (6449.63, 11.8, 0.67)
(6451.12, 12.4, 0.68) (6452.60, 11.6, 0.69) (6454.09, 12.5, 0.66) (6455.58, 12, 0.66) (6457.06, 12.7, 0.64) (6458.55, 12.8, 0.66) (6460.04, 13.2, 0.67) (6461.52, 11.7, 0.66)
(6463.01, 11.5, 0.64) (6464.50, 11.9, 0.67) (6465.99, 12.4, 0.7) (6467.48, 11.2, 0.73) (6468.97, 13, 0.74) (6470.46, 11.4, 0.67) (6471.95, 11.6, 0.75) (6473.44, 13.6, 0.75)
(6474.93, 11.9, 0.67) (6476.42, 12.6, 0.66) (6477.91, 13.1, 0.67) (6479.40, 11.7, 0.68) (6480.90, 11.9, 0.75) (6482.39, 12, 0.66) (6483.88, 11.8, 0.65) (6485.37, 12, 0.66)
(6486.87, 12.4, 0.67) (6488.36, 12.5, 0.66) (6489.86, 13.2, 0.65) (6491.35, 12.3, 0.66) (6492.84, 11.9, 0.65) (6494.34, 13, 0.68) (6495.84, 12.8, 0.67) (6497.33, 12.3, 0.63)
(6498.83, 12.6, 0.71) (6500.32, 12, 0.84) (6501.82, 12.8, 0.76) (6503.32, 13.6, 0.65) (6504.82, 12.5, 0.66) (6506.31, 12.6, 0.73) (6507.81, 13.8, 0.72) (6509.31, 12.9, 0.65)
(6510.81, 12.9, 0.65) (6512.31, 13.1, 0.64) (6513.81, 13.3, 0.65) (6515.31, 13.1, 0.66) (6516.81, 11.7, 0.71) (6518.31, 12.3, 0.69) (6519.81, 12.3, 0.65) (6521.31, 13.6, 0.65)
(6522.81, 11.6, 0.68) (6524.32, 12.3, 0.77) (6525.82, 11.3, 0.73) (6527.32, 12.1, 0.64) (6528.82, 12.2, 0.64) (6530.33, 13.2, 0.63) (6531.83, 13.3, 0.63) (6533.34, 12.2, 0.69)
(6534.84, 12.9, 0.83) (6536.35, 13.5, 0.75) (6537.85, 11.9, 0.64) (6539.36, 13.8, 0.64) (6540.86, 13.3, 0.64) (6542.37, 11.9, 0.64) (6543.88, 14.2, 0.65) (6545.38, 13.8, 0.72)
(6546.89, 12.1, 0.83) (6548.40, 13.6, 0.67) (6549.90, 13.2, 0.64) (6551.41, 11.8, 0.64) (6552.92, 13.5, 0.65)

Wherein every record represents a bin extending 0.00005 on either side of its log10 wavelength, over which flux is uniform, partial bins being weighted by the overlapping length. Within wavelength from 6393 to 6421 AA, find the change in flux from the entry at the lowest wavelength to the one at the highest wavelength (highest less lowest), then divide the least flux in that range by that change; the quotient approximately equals 12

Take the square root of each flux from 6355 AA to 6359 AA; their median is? 3.45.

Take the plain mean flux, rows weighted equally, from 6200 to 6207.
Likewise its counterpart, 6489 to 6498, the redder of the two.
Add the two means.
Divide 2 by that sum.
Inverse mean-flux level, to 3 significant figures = 0.0800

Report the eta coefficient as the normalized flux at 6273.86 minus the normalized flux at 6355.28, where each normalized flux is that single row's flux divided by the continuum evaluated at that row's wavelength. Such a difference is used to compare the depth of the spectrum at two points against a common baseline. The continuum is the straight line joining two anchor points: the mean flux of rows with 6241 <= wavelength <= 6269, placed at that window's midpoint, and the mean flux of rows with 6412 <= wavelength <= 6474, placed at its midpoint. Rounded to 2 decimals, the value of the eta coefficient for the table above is 0.14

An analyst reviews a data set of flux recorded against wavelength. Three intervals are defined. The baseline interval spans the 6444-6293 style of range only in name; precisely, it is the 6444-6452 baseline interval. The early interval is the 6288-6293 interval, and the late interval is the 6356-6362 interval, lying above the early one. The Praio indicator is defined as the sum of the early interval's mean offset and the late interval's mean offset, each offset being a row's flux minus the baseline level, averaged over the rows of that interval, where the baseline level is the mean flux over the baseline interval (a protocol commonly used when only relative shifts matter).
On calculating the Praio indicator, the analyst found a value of -0.4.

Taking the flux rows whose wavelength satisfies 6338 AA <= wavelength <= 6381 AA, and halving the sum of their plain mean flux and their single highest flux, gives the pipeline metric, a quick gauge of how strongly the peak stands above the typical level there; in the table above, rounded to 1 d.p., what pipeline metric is 13.1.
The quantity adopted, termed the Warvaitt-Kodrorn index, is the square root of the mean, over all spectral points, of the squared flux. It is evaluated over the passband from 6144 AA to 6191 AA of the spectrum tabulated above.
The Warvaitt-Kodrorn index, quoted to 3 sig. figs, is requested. 12.0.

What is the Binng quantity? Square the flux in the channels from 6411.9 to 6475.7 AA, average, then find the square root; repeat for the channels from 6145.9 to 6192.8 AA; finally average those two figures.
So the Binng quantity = 12.2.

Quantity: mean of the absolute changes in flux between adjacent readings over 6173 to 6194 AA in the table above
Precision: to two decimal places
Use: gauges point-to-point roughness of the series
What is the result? 0.46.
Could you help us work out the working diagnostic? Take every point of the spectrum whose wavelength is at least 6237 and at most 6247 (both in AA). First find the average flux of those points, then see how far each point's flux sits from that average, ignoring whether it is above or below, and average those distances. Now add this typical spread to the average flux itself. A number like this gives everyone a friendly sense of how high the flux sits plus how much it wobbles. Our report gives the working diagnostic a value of 12.2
